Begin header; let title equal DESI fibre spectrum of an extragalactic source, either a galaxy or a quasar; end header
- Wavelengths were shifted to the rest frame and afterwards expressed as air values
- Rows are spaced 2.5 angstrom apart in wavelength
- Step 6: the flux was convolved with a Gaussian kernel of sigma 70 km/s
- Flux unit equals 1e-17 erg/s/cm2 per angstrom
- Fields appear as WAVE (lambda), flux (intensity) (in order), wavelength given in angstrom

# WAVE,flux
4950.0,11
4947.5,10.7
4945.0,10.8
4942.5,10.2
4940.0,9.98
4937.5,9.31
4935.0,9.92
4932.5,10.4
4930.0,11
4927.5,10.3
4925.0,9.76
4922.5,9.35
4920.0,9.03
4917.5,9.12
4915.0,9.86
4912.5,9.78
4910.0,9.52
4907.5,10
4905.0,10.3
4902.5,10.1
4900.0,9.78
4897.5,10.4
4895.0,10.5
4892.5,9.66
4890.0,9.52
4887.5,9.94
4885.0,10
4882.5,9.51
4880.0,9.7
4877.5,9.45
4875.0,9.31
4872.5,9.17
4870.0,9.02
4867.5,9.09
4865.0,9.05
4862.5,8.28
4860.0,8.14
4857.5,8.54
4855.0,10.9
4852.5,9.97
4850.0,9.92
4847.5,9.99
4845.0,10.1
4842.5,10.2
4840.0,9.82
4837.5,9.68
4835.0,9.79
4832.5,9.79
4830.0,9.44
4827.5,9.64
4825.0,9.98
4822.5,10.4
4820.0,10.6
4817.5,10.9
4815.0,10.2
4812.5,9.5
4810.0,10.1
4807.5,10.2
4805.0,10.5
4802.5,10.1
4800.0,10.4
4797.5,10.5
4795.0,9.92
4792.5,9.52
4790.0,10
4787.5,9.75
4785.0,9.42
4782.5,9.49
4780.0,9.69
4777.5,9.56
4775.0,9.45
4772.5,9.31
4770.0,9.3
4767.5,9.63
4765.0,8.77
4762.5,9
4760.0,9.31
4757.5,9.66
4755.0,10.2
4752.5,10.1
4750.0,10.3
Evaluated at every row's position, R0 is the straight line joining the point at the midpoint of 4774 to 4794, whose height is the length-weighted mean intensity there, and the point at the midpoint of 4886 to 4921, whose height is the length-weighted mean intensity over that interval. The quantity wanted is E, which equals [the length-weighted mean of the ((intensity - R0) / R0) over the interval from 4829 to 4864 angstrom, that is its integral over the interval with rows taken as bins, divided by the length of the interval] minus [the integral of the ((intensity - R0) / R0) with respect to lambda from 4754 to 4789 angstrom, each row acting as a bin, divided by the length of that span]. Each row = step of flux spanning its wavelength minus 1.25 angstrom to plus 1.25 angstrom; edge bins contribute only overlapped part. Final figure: 0.00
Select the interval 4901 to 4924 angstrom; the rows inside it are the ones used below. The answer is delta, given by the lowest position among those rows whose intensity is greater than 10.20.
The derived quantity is 4905.0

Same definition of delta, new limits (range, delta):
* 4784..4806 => 4797.5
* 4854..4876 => 4855.0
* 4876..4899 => 4895.0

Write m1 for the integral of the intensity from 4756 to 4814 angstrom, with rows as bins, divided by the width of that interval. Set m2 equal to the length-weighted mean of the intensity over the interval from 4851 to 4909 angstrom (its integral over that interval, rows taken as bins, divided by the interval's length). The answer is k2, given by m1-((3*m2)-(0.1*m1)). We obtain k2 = -18.1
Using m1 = 9.70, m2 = 9.58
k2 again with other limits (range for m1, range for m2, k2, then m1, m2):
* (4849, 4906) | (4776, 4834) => -19.4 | 9.57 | 9.98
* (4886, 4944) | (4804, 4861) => -18.9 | 9.91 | 9.93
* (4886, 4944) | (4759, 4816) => -18.3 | 9.91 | 9.72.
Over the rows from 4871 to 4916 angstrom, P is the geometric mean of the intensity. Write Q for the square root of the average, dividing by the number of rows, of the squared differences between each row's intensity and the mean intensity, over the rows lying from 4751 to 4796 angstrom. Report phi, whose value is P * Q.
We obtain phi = 3.5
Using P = 9.8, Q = 0.35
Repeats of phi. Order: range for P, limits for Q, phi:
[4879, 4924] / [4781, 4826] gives 4.1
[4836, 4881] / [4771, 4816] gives 3.6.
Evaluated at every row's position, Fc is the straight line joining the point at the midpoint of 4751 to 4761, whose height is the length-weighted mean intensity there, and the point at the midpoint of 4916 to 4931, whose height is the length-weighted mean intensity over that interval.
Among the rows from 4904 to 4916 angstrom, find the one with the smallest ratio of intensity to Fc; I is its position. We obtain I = 4910.0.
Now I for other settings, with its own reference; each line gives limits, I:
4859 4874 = 4860.0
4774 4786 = 4785.0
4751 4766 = 4765.0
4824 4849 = 4830.0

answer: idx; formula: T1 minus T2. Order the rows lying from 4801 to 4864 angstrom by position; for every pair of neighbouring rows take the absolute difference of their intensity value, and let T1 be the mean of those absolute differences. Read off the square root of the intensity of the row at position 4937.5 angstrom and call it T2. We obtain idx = -2.66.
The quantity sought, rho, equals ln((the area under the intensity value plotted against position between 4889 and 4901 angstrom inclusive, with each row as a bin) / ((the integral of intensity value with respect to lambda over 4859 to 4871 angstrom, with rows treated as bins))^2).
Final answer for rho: -4.52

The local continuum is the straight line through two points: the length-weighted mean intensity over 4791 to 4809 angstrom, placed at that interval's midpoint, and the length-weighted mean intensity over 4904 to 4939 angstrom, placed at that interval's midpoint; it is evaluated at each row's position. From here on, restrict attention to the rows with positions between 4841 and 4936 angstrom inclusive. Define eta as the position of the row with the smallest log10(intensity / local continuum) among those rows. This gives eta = 4860.0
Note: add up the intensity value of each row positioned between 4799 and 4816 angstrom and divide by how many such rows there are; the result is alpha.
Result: 10.1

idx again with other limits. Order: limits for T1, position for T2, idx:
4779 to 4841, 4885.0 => -2.85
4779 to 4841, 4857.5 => -2.61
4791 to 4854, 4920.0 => -2.72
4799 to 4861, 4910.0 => -2.69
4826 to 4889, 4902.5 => -2.86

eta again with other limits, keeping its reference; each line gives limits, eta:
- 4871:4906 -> 4872.5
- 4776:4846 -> 4785.0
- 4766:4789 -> 4770.0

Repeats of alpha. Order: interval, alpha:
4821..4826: 10.2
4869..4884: 9.4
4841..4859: 9.9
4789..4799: 10.0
